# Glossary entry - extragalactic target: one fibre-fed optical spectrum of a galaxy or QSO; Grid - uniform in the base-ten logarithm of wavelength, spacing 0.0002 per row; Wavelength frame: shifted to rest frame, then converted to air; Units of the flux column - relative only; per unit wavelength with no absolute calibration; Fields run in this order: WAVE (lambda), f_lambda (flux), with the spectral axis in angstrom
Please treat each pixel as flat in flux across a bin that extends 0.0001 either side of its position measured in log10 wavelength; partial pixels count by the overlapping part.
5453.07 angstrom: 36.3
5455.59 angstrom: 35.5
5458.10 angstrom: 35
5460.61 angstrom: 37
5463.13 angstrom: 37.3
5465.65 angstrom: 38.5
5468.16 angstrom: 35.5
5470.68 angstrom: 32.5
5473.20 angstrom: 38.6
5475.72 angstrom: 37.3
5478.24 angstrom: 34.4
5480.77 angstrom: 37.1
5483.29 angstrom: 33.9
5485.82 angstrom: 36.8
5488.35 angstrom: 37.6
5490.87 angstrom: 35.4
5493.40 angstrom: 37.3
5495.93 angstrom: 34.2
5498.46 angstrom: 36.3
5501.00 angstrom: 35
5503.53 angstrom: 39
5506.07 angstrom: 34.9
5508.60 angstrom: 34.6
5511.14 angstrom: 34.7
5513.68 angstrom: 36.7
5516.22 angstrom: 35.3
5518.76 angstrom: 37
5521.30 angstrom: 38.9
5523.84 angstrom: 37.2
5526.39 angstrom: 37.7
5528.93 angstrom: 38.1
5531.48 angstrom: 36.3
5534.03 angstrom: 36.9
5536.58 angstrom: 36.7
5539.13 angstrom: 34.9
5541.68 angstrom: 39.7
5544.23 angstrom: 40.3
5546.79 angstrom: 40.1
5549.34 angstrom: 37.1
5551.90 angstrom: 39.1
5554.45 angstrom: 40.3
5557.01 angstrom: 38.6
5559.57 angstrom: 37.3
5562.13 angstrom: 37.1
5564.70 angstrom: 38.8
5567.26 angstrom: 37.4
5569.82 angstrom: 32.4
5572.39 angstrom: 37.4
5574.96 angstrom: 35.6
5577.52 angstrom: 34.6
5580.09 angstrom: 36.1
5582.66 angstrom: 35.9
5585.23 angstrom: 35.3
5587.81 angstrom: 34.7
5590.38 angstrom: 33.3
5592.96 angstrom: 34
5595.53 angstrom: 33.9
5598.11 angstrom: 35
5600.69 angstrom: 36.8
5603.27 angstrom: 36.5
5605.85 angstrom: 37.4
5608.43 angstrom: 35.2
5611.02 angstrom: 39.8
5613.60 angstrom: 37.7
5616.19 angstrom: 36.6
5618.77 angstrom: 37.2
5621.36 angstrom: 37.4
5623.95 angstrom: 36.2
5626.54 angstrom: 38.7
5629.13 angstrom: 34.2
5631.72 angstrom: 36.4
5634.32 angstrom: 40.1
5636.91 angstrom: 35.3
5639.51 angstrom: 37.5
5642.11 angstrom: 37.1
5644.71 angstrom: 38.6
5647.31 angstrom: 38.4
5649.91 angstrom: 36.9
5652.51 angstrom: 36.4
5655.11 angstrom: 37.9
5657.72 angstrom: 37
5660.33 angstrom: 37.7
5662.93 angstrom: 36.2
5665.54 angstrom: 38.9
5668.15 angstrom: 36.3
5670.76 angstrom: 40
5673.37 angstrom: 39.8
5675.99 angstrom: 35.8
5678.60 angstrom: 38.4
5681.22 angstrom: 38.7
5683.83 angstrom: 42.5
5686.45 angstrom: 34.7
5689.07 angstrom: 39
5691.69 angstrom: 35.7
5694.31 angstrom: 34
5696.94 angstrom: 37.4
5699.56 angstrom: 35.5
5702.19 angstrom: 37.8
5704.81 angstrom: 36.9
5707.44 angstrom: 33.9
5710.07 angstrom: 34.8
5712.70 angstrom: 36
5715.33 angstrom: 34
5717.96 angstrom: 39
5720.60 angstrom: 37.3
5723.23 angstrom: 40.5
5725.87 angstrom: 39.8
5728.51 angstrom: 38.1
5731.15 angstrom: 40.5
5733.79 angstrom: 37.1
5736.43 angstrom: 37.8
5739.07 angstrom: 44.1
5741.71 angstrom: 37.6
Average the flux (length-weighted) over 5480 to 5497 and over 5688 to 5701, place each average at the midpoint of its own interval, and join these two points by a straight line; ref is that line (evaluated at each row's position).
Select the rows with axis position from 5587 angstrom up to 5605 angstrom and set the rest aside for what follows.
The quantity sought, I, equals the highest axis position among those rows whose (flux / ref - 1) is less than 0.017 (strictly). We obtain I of 5603.27 angstrom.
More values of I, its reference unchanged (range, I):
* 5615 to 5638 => 5636.91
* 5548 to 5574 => 5569.82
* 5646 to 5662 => 5652.51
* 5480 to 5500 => 5498.46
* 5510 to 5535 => 5531.48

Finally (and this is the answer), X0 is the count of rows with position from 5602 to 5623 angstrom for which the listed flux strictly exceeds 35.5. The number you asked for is 7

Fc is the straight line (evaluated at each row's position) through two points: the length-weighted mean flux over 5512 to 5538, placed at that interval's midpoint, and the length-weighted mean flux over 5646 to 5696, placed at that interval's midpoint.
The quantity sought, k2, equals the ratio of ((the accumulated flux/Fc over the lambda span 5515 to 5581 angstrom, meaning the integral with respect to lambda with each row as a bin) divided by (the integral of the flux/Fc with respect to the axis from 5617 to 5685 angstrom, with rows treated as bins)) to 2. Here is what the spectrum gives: 0.486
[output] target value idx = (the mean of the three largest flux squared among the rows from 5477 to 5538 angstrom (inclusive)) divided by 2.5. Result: 598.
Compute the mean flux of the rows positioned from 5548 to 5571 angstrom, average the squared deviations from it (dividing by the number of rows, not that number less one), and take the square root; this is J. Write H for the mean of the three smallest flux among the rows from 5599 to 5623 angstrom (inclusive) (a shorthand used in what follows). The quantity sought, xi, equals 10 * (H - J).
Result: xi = 340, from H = 36.1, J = 2.1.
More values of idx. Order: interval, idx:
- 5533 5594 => 647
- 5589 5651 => 625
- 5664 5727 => 673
